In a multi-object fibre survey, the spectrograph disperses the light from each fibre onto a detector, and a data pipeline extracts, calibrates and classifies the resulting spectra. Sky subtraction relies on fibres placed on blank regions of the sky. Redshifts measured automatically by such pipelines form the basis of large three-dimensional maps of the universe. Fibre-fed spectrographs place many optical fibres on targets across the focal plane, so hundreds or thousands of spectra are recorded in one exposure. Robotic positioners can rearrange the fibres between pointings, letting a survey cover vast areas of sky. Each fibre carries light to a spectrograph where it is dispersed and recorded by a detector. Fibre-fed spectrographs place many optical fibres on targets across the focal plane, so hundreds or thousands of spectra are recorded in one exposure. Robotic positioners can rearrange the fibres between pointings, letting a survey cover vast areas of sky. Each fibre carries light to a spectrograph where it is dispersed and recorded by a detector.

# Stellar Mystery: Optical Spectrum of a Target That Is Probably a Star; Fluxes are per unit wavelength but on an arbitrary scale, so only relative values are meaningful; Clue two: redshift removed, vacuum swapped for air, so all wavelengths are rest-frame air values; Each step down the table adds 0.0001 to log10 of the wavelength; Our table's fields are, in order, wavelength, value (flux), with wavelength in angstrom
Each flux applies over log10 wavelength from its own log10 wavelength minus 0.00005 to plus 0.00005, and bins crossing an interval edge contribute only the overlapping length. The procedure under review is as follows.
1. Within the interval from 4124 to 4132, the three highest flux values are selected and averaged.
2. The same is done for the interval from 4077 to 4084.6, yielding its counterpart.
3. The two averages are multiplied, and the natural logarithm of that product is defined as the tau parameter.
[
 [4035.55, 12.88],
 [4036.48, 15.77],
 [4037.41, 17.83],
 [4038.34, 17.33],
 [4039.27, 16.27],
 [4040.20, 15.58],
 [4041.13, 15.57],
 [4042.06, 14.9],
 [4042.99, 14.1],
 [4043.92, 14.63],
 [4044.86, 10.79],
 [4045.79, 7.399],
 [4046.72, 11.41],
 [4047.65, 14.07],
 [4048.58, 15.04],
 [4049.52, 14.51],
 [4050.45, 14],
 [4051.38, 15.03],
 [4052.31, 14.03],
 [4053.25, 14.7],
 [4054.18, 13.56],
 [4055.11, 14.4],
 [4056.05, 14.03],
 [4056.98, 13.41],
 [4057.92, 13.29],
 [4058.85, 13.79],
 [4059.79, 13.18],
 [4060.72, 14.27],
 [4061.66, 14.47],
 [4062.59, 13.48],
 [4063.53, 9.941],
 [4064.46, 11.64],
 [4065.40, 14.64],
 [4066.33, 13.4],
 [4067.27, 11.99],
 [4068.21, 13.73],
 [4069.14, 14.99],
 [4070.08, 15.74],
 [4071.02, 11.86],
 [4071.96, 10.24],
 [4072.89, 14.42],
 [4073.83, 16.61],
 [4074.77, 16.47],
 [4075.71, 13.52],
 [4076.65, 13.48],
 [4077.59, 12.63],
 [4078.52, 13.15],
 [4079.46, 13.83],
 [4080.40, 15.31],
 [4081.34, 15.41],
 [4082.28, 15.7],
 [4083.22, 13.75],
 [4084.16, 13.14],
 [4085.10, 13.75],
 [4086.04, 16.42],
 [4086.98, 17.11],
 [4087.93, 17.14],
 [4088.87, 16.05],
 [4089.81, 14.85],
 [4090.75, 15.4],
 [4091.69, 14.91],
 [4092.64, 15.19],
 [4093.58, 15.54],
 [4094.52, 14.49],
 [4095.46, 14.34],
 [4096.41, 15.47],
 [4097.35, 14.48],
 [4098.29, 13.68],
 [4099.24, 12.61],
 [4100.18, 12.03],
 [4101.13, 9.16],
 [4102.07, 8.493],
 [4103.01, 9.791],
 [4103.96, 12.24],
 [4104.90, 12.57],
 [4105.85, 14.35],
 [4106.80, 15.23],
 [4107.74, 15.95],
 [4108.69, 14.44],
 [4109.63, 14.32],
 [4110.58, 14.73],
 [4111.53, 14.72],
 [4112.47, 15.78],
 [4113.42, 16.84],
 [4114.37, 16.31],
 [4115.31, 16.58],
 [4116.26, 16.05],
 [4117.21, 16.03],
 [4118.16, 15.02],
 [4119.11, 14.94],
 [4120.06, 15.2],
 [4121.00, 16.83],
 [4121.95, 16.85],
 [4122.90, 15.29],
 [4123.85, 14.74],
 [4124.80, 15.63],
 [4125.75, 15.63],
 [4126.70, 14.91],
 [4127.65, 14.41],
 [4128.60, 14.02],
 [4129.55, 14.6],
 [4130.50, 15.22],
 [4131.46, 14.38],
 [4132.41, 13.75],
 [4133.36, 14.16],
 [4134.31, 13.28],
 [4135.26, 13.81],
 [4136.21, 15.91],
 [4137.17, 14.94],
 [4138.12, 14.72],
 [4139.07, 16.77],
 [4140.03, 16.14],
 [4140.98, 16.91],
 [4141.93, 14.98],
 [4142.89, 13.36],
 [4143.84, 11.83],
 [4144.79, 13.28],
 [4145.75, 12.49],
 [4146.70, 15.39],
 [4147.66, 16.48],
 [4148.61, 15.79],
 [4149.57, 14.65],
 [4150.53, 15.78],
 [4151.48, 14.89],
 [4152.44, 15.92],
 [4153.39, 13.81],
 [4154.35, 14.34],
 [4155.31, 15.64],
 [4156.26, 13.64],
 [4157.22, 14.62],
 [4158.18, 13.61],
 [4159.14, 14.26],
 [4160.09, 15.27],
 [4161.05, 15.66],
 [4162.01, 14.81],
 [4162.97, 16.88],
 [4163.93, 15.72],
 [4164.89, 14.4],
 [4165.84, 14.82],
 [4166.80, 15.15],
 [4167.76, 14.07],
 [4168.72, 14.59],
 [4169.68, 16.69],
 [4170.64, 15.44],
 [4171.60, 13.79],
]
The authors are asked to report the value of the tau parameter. 5.48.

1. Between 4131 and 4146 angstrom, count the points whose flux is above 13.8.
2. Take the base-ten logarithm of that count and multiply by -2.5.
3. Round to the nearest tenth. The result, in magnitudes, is -2.5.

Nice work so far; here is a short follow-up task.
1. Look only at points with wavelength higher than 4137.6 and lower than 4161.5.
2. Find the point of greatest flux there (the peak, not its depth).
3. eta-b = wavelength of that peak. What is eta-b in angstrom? 4140.98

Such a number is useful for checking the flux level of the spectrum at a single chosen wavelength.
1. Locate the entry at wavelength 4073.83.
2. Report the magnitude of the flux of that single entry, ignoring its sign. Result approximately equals 16.6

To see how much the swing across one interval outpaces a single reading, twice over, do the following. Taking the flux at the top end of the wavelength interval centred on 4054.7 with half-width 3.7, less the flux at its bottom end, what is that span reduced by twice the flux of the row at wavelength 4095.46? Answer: -30.4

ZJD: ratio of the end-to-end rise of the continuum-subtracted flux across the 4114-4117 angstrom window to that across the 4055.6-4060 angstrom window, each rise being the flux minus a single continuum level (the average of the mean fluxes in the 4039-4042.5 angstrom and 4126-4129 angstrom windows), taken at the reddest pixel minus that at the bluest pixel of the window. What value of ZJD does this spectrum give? 0.3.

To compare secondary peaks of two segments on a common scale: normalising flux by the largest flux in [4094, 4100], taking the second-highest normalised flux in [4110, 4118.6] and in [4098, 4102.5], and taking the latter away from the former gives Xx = 0.26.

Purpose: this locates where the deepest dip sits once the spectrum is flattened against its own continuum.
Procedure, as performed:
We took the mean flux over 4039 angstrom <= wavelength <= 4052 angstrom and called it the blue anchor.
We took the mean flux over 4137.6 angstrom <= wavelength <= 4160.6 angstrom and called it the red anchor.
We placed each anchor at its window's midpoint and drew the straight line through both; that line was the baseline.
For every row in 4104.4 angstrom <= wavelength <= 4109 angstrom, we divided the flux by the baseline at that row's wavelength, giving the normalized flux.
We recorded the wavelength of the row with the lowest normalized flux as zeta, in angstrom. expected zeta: 4104.90 angstrom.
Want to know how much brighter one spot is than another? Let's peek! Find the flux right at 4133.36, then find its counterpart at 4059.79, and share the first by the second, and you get 1.07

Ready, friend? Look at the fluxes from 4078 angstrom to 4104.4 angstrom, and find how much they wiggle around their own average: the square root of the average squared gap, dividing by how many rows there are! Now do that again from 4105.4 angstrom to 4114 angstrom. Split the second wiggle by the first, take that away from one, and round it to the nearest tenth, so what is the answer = 0.6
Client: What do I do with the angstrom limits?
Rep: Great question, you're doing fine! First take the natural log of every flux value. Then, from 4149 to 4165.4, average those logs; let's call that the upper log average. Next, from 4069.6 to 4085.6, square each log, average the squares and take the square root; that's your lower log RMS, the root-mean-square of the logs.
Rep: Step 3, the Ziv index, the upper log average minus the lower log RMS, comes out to 0.06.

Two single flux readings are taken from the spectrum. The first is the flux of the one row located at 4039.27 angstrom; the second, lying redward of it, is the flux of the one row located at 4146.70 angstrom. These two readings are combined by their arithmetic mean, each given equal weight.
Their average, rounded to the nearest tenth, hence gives 15.8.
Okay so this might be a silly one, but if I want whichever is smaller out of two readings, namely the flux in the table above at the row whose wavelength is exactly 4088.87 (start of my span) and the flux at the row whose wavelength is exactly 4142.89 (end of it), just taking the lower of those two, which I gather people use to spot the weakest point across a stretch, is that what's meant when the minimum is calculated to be 13.4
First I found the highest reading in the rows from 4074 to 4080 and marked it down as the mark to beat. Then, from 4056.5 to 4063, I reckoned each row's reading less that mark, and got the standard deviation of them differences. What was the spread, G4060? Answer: 0.5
